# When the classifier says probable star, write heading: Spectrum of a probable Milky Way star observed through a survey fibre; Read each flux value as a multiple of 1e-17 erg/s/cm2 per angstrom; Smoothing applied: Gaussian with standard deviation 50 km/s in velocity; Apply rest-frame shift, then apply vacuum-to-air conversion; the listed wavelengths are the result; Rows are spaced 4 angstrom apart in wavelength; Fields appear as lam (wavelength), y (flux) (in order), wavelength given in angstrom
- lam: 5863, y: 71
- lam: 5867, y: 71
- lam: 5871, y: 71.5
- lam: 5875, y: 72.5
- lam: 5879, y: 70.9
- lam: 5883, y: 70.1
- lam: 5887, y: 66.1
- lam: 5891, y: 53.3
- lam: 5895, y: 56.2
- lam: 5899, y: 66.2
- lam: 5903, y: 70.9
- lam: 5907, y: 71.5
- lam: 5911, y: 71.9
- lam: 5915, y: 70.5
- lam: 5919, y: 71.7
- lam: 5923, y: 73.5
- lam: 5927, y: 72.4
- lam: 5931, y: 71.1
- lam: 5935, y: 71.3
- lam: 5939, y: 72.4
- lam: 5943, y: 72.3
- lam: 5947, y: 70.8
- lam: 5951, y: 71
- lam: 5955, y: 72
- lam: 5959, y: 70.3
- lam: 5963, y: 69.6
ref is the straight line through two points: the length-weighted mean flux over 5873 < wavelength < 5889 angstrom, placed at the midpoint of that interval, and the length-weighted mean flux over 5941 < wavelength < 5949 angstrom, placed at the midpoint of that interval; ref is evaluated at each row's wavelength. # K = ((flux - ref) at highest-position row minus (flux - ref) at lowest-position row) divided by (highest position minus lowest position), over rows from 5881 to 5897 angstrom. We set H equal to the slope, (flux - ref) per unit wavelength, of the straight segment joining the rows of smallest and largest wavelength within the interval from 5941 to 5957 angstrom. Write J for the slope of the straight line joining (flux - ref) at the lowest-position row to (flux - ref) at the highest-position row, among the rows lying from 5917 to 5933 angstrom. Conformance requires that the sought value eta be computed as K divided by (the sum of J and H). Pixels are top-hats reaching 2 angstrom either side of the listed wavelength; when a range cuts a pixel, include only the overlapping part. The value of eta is 9.4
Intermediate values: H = -0.051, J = -0.1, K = -1.18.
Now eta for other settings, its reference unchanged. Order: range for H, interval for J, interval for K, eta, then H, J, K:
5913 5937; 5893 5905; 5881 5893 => -1.2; 0.014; 1.8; -2.13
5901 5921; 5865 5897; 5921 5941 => 0.2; 0.024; -0.6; -0.09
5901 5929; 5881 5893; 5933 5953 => 0.0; 0.037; -2.1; -0.04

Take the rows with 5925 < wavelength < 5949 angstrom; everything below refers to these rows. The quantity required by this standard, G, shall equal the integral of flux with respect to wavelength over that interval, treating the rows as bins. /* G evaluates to 1721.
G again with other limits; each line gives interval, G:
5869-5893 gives 1618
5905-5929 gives 1726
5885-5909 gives 1537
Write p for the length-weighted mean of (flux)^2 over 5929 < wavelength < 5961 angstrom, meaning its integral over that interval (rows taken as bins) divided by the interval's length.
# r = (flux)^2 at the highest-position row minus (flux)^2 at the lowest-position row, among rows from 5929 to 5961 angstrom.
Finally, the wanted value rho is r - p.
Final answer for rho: -5212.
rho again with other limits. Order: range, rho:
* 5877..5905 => -4246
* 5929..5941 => -4940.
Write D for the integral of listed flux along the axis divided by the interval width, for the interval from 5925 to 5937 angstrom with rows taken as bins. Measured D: 71.6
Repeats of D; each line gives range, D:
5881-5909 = 64.9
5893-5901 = 61.2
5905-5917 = 71.3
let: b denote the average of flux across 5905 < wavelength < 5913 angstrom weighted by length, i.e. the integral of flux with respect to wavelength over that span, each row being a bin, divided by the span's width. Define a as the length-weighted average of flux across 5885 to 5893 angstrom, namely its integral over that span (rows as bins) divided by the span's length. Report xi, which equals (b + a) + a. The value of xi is 191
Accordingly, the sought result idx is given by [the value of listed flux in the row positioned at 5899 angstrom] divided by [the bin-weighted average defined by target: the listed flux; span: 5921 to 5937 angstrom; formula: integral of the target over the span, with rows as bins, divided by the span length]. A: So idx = 0.92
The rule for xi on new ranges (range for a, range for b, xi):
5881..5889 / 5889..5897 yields 191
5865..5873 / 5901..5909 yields 214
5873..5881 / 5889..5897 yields 198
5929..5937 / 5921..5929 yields 215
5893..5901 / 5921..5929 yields 195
